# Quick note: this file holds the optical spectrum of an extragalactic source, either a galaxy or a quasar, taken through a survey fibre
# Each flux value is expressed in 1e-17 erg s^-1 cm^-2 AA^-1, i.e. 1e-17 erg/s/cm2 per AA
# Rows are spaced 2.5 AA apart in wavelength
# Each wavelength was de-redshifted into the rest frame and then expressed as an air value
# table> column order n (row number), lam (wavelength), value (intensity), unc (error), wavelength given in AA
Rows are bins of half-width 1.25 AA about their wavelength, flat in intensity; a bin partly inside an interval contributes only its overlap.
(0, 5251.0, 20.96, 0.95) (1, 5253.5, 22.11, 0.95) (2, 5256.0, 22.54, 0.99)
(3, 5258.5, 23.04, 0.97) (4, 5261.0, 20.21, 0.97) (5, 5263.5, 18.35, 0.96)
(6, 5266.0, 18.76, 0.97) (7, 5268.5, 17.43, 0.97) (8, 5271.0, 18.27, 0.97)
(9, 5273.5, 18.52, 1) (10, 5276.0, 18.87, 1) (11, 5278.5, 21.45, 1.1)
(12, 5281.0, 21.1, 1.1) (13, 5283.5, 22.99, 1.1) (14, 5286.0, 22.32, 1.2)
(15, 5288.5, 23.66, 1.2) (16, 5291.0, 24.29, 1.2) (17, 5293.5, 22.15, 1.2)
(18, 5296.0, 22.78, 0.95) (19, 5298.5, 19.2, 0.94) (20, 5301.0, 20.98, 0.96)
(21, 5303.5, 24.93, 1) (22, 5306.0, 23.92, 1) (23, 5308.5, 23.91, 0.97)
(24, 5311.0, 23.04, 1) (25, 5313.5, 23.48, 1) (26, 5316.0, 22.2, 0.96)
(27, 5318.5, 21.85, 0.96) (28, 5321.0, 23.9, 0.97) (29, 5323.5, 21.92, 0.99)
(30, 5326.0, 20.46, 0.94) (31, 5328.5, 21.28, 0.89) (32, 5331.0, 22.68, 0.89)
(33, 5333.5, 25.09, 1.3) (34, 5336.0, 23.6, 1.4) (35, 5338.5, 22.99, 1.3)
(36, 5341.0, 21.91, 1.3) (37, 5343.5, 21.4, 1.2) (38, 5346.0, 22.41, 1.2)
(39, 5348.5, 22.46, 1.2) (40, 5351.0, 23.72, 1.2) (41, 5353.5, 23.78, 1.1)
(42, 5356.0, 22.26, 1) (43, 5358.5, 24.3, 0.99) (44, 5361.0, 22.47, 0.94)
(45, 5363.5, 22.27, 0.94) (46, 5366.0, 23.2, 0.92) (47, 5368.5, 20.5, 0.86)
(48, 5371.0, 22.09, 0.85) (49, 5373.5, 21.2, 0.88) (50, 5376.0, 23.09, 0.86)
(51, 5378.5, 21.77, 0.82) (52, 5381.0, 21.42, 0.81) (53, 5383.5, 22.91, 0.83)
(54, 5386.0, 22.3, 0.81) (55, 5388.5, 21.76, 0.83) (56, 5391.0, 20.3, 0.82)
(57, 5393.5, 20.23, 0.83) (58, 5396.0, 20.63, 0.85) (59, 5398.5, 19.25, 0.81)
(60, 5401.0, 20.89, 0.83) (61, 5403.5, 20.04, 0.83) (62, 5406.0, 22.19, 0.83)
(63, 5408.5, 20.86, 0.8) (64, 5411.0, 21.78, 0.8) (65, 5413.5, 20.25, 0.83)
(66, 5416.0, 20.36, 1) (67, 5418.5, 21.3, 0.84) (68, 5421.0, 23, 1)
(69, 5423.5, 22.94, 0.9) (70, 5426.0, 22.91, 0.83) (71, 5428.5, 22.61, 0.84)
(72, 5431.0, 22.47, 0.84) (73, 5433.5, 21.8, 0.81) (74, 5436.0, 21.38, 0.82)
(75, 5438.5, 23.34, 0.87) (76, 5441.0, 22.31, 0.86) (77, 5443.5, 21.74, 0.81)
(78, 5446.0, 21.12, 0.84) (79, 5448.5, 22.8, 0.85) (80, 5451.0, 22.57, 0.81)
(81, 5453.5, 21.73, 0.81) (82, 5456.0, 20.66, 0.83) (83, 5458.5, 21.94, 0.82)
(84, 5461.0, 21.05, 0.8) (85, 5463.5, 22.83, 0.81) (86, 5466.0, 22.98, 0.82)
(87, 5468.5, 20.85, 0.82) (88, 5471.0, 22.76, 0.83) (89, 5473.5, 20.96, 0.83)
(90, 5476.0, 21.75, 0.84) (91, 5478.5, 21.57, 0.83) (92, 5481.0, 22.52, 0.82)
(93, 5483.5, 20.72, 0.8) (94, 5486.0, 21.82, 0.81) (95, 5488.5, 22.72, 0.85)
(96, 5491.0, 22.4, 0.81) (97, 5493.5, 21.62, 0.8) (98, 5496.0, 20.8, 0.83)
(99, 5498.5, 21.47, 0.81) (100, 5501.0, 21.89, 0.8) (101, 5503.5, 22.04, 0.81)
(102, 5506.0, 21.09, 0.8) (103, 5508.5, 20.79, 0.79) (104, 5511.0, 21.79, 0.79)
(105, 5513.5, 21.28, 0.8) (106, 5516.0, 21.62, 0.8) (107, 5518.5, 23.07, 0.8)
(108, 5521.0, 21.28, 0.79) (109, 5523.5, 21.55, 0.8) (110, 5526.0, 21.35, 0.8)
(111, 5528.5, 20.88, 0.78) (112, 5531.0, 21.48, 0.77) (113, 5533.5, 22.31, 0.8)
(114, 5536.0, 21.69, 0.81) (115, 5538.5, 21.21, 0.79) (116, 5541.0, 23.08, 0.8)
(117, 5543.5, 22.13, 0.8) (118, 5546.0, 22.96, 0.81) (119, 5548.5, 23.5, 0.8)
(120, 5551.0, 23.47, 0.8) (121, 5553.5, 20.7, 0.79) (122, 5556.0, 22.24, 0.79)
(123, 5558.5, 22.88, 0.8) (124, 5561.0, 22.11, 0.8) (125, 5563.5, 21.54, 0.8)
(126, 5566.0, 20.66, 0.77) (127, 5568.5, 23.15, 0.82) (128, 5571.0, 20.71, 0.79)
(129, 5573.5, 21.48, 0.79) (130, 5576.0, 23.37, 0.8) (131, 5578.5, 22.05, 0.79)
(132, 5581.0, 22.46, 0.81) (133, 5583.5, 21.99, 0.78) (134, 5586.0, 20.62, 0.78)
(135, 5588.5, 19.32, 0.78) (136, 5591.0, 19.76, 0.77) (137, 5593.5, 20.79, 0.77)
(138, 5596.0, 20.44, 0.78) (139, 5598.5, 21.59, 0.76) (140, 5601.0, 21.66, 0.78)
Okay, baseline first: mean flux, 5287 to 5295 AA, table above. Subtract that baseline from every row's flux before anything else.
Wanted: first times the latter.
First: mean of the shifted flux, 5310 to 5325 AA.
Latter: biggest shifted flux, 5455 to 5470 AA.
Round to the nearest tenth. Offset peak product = 0.2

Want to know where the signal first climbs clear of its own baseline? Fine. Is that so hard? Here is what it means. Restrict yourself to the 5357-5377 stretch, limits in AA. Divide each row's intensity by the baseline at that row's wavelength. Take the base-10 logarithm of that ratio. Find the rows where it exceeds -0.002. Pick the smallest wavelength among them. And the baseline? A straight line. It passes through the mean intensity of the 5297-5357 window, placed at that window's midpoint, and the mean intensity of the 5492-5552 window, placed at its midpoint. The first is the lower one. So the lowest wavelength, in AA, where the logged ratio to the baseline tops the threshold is 5358.5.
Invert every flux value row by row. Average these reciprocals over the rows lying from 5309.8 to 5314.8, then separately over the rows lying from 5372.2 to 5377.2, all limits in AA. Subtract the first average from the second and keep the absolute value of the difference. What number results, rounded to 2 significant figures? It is 0.0022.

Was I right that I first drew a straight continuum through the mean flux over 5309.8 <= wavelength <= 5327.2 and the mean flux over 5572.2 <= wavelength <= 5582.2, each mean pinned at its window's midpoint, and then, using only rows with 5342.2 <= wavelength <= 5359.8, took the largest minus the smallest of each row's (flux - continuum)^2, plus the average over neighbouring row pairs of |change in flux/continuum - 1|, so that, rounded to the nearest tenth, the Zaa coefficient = 3.7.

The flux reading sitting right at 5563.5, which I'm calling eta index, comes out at 21.54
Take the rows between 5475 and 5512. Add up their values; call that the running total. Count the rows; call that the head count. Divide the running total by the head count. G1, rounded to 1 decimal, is 21.7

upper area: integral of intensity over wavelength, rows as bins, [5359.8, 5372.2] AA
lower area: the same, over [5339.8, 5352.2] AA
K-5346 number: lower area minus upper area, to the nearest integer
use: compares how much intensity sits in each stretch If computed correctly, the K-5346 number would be 3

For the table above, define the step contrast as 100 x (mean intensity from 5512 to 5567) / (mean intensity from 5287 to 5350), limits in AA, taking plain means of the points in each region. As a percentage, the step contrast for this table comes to 97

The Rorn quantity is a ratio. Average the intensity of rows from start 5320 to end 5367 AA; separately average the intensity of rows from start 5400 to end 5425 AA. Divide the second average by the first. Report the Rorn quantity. 0.94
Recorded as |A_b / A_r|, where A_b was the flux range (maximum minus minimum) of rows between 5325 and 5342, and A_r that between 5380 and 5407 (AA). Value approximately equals 1.3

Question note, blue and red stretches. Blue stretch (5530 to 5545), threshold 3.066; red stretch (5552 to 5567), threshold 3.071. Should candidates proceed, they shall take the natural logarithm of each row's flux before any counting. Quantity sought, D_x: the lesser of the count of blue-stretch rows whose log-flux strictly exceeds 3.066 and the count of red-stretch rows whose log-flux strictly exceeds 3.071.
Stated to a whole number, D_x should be 3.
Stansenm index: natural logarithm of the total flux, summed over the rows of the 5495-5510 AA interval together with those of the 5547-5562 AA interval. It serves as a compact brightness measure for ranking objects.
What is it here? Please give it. 5.57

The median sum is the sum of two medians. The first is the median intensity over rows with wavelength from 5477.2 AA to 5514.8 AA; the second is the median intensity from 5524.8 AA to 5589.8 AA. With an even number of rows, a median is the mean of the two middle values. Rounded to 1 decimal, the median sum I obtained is 43.6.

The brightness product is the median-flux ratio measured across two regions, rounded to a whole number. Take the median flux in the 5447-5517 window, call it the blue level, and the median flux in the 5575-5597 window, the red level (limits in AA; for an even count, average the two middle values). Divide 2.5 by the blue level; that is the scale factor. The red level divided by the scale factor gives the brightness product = 181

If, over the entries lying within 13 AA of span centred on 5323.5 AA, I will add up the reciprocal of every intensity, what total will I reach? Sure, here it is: 0.229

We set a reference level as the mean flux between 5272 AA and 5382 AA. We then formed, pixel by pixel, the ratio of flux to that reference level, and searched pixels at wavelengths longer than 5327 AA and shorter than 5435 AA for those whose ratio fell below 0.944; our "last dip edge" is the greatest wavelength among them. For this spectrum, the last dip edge 5416.0 AA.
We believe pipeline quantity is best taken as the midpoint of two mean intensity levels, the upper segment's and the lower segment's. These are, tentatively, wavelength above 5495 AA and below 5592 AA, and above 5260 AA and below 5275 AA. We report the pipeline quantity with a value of 20.16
